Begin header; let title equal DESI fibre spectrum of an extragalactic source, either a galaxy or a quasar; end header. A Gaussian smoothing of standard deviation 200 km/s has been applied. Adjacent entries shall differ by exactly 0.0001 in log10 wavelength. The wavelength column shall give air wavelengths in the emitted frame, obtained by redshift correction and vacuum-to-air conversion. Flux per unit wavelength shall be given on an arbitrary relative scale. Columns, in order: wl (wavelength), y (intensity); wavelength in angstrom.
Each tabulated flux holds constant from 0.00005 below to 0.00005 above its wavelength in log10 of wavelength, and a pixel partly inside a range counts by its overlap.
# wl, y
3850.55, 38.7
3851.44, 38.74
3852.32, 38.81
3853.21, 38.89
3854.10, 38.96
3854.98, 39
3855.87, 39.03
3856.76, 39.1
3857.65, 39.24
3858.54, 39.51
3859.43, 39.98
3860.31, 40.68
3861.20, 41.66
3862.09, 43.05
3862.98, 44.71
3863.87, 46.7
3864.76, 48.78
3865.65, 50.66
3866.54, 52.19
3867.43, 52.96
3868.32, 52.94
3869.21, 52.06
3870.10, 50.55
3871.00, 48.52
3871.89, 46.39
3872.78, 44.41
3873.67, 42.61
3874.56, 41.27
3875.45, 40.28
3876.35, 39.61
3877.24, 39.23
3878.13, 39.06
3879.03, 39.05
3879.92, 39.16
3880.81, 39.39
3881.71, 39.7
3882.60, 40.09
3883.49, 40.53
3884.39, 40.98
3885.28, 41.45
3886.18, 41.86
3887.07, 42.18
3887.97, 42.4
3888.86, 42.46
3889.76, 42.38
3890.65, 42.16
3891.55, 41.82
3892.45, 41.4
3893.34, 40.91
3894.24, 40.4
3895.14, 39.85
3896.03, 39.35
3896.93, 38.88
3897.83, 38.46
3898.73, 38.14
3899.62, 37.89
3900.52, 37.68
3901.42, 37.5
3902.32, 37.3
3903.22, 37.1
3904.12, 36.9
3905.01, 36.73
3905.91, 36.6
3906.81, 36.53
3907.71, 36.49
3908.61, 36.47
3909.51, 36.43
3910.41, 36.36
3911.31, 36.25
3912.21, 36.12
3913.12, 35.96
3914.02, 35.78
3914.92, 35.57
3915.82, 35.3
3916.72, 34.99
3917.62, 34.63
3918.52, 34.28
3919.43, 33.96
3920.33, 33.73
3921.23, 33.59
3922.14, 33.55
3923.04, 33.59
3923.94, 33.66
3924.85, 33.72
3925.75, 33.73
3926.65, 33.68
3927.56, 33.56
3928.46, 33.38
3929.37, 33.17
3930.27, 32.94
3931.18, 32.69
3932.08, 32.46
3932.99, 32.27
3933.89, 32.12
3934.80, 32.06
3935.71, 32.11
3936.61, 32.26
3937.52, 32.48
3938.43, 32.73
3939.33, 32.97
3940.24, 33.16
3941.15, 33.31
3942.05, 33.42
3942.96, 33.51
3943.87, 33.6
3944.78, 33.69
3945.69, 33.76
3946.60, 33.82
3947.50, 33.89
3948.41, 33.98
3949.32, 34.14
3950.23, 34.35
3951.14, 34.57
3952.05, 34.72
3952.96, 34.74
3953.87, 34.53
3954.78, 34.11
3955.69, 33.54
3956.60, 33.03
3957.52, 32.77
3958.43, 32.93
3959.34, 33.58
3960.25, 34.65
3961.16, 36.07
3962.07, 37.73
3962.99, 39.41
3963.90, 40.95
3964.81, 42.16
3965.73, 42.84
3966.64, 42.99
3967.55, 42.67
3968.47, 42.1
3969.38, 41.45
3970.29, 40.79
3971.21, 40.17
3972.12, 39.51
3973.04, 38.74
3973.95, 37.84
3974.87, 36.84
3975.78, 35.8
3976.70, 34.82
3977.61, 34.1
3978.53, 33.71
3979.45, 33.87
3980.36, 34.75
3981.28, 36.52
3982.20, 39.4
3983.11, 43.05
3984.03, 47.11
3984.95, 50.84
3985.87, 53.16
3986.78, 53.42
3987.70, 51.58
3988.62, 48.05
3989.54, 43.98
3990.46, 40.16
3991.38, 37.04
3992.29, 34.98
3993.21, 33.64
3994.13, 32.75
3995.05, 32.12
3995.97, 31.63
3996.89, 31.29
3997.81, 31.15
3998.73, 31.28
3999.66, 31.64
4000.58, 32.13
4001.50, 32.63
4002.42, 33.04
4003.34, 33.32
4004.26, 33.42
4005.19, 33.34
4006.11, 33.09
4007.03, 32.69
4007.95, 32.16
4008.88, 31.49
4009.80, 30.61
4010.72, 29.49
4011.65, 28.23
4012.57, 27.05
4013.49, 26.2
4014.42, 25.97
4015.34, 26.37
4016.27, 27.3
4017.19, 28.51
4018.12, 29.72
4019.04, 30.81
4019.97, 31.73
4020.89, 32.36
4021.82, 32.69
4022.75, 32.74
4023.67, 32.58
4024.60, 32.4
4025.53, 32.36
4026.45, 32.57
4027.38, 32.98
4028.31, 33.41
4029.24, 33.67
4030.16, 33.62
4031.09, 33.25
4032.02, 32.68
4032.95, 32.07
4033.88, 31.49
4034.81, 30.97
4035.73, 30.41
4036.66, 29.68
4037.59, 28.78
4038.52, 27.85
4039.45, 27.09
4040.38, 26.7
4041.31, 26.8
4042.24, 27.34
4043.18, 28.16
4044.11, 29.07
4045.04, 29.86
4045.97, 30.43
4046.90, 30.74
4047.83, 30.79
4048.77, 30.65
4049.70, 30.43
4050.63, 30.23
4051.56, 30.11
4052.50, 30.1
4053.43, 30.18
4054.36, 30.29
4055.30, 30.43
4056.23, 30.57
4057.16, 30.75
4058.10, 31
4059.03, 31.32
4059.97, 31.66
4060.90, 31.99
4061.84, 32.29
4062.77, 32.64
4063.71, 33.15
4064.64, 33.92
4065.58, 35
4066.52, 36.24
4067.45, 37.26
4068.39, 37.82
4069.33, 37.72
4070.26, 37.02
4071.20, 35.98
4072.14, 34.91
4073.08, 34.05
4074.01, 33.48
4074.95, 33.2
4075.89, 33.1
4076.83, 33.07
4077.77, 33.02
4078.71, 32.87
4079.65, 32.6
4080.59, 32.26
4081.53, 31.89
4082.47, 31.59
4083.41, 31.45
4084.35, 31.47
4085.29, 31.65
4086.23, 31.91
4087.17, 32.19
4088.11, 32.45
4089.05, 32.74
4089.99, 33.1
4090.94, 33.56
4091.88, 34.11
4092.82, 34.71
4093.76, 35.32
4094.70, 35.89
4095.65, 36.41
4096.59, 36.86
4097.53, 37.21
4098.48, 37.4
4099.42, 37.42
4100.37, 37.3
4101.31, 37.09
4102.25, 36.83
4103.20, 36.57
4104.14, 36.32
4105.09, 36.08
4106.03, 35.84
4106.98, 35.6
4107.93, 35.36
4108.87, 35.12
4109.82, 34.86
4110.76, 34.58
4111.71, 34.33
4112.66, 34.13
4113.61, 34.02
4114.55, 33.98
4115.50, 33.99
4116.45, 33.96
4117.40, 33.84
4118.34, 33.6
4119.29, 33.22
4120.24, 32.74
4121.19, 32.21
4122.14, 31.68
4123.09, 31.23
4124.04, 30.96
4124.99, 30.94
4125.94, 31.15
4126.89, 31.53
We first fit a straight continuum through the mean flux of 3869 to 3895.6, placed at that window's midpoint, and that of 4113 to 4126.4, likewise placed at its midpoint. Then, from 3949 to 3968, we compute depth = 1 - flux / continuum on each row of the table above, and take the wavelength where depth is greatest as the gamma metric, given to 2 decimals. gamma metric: 3957.52 angstrom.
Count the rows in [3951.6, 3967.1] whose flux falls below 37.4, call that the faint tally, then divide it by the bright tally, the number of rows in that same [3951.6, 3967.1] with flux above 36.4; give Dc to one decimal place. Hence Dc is 1.8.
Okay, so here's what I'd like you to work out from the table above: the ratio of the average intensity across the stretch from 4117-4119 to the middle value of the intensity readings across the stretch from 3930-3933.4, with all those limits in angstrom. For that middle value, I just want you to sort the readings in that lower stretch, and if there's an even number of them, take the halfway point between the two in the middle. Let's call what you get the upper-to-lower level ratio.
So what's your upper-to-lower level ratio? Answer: 1.04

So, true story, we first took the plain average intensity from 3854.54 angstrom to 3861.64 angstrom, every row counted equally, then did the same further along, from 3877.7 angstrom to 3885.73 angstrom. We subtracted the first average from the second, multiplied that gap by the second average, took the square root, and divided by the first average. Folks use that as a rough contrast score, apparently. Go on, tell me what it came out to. 0.06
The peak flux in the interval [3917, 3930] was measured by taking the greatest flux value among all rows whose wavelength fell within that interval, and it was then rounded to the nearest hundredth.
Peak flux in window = 34.63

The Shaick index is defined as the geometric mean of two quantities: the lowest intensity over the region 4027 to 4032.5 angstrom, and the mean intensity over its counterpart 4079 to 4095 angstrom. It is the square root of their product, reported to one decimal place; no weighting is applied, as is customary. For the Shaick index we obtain 32.8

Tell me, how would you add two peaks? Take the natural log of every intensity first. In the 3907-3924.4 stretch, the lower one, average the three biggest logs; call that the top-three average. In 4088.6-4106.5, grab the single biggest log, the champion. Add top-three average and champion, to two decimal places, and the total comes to 7.22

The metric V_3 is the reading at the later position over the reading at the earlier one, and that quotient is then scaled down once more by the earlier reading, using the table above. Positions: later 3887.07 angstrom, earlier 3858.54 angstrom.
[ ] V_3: 0.027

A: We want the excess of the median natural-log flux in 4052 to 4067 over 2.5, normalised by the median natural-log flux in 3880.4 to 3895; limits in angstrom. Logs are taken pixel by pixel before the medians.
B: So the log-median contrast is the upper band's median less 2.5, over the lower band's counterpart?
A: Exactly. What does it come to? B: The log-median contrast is 0.26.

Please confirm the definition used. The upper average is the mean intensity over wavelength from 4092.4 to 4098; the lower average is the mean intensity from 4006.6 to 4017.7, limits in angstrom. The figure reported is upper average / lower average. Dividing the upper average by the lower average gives 1.3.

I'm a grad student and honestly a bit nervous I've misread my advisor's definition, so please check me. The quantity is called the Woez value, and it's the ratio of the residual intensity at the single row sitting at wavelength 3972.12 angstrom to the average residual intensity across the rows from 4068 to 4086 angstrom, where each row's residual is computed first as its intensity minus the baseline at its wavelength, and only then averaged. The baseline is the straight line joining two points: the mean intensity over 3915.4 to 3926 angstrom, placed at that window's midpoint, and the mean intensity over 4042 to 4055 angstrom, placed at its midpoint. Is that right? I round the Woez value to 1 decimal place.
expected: 1.5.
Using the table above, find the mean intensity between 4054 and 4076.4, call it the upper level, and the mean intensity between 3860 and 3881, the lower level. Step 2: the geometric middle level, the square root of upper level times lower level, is 38.8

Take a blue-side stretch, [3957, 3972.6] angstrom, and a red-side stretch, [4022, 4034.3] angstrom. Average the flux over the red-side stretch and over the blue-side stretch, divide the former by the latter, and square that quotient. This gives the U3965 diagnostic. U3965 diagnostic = 0.71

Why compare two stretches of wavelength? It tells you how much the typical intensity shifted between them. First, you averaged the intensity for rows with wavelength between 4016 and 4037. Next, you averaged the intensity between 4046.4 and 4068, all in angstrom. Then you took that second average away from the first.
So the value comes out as 0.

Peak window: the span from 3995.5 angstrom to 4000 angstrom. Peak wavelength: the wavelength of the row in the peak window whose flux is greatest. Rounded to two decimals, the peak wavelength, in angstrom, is 3999.66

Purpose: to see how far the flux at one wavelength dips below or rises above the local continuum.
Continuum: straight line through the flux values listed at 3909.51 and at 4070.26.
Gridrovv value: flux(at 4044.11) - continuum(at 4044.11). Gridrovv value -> -7.9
